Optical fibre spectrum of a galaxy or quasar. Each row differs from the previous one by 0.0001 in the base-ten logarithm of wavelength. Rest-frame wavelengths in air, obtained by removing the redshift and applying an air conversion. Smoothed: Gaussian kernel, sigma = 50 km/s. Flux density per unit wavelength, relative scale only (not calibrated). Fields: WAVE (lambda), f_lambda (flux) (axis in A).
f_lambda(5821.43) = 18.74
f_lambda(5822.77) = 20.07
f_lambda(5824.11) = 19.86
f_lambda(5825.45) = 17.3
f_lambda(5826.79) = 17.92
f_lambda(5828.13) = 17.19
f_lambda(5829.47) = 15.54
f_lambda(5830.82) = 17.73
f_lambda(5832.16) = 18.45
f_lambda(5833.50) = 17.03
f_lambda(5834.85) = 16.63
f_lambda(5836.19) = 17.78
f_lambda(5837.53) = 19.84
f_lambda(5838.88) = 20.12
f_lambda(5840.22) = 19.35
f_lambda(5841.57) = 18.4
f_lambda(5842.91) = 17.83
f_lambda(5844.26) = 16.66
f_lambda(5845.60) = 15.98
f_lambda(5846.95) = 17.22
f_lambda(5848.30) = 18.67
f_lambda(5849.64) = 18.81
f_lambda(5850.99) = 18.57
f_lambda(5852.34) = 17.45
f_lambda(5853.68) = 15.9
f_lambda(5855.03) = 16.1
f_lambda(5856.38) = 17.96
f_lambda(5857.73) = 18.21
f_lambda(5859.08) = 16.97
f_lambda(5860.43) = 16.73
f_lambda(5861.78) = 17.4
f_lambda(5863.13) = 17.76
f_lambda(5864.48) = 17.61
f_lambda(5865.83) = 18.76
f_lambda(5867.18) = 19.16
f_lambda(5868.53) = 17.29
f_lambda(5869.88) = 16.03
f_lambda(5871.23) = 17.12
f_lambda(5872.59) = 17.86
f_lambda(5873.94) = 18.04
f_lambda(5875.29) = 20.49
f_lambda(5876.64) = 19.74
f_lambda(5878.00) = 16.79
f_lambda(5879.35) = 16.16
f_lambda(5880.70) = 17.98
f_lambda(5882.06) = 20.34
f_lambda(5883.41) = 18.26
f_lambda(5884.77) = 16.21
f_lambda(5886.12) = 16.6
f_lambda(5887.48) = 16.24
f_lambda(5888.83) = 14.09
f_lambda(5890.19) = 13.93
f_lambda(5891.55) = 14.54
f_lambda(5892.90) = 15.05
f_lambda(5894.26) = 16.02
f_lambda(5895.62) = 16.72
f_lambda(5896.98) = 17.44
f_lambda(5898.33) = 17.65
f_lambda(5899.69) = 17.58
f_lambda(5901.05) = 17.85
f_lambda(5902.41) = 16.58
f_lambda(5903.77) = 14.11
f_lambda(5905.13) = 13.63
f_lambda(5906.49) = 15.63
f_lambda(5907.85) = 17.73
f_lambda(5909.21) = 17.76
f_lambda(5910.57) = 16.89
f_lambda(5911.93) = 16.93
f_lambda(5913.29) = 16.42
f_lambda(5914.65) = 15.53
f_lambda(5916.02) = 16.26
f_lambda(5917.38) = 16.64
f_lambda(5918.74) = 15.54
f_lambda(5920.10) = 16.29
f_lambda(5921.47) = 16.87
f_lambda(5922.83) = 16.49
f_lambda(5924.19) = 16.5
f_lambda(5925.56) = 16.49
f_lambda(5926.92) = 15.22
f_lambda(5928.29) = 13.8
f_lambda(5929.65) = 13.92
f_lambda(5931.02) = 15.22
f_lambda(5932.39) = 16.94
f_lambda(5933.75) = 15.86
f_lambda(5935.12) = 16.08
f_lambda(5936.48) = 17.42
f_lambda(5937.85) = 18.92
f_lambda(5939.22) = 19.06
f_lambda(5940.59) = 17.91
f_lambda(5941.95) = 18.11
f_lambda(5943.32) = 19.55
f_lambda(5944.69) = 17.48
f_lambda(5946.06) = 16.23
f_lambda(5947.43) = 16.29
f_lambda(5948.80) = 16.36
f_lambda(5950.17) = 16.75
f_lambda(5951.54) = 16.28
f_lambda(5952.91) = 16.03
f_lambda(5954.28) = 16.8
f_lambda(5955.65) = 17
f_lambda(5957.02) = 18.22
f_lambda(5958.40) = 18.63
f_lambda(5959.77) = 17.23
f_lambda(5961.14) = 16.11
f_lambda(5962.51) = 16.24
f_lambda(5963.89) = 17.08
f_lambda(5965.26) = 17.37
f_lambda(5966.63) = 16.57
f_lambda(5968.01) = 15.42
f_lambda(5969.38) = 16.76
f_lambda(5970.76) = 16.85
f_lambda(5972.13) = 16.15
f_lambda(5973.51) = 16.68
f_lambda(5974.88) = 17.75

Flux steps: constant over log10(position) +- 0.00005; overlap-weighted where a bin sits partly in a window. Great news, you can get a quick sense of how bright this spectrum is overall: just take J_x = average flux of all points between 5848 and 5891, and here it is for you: 17.5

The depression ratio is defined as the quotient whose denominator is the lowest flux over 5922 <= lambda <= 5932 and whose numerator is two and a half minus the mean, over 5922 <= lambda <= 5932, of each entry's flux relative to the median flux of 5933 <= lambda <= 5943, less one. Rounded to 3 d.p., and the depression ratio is 0.191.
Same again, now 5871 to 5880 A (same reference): 0.154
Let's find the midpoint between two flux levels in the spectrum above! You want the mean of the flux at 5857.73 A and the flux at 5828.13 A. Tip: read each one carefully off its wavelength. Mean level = 17.7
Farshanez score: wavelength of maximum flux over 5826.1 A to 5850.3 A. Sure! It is 5838.88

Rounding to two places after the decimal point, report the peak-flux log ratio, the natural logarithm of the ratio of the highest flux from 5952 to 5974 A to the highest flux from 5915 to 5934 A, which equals 0.10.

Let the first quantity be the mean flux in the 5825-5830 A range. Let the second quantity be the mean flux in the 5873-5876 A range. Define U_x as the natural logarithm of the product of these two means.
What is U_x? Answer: 5.79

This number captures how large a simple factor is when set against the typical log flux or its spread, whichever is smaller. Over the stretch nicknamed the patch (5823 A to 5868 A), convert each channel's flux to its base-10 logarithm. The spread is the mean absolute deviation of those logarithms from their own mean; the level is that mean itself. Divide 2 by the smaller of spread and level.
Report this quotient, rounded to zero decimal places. 89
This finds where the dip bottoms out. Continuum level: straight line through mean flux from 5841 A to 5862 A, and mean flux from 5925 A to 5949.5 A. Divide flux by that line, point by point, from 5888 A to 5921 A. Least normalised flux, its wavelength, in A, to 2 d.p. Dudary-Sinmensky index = 5905.13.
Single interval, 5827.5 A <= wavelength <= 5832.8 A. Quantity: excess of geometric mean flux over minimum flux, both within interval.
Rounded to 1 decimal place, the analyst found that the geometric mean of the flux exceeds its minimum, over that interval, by 1.7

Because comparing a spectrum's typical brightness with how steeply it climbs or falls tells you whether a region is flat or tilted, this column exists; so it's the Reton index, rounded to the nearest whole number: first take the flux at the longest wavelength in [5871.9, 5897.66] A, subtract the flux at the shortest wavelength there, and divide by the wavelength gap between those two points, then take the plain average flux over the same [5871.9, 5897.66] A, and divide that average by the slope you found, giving -986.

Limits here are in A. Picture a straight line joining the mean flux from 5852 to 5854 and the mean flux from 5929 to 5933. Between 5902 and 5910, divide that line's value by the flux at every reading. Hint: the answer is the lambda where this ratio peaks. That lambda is 5905.13 A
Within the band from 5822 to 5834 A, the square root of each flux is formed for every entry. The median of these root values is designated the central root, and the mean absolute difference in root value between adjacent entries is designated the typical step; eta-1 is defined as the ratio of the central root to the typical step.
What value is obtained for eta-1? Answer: 28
